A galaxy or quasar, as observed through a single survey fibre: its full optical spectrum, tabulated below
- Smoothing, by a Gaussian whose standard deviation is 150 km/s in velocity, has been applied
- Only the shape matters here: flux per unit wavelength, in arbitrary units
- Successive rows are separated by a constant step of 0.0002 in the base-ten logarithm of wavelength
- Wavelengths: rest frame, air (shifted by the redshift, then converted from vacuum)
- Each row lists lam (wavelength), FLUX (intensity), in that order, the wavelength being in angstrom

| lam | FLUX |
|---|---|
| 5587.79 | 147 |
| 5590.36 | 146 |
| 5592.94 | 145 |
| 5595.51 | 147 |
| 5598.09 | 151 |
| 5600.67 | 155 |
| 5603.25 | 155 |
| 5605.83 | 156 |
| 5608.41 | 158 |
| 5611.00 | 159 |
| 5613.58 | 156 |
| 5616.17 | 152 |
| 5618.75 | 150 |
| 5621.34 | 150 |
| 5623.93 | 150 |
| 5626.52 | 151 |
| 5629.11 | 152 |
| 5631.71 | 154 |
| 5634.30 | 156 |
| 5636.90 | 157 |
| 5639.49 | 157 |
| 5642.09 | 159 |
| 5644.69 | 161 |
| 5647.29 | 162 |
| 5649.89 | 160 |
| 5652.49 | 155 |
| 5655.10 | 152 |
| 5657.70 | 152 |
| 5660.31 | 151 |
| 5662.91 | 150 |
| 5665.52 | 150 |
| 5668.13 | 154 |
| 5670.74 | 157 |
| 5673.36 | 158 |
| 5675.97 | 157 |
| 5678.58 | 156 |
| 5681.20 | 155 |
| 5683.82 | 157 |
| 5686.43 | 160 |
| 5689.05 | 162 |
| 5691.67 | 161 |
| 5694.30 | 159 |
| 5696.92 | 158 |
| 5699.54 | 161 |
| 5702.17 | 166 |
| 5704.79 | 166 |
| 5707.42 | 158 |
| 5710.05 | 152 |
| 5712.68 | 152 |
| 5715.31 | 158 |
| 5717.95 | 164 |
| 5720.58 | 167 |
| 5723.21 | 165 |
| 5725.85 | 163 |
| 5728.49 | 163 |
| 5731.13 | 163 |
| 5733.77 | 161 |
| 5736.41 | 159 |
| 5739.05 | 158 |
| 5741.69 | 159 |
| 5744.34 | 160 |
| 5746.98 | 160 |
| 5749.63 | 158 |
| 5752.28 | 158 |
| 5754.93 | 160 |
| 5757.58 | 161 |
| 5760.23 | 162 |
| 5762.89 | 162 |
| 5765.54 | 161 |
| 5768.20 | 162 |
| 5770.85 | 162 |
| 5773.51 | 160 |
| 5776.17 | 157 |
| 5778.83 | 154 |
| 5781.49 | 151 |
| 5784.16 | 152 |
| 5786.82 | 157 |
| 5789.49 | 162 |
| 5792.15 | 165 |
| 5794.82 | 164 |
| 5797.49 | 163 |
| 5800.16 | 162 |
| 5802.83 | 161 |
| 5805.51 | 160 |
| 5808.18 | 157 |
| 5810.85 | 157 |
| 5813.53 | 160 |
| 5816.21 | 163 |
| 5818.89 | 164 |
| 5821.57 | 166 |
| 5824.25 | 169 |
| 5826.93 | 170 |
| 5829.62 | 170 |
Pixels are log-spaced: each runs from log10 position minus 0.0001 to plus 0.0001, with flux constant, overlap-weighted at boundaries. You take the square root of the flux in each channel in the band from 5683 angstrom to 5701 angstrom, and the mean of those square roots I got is 12.6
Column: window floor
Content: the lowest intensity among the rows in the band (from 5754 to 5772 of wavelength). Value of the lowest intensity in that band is 160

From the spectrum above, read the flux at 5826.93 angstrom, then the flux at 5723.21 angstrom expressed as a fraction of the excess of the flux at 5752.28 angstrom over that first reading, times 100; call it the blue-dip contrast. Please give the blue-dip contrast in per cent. -1375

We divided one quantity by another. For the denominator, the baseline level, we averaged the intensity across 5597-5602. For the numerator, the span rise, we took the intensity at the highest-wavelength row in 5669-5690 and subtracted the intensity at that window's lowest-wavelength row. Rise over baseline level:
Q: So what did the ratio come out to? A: 0.033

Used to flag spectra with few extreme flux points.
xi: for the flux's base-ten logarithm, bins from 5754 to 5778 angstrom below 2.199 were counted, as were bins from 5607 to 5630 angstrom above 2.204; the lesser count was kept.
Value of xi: 0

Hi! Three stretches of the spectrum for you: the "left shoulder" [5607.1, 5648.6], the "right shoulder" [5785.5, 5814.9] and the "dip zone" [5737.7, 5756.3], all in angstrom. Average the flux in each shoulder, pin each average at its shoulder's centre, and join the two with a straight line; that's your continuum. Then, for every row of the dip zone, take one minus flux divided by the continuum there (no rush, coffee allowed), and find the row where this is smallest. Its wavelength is 5744.34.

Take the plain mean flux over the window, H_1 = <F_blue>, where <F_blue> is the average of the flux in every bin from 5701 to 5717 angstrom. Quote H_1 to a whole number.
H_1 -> 159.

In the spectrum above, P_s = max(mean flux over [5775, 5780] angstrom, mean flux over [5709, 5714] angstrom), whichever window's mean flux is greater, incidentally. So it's 156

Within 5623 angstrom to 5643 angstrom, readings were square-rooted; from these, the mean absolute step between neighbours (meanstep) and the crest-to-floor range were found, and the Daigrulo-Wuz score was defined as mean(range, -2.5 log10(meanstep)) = 1.79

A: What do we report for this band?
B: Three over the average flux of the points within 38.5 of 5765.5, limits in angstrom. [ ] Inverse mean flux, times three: 0.0188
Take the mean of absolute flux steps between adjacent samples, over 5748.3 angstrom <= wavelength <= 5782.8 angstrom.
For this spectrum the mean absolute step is 1.4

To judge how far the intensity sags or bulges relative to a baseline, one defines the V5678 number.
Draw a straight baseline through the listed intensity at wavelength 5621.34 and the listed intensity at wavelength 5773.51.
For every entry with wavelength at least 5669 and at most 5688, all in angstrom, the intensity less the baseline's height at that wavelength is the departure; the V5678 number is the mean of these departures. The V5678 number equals 3.4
